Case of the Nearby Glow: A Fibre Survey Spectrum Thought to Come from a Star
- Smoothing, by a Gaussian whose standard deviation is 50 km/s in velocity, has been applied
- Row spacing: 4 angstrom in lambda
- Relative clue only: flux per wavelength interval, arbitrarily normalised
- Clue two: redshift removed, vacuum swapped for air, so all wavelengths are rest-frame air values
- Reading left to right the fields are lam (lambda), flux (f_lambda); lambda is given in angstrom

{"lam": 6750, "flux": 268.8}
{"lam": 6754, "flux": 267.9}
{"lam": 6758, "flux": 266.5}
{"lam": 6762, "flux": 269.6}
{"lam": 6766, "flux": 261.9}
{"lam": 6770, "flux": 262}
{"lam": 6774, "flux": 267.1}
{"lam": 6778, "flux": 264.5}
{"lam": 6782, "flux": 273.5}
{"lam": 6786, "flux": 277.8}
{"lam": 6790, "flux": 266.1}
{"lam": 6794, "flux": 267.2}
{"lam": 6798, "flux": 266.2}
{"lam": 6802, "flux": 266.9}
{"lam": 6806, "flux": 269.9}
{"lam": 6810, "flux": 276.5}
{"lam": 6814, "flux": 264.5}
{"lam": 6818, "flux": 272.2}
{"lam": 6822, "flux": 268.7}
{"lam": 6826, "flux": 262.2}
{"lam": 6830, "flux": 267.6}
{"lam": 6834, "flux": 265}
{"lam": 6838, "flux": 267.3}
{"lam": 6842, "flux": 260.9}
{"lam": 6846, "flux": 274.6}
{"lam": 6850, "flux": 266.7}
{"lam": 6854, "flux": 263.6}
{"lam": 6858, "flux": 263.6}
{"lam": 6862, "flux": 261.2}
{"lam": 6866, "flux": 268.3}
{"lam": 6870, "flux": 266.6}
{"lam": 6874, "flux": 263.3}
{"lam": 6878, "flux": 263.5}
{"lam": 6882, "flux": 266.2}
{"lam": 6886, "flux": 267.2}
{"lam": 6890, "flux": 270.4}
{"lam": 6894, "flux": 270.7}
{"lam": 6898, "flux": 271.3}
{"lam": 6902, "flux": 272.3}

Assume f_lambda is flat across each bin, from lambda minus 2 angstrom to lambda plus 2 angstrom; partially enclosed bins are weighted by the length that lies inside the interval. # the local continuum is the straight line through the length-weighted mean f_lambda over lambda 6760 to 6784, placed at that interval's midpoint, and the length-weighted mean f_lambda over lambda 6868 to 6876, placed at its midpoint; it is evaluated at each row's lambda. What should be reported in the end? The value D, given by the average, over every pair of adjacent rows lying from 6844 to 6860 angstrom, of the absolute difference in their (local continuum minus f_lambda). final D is 4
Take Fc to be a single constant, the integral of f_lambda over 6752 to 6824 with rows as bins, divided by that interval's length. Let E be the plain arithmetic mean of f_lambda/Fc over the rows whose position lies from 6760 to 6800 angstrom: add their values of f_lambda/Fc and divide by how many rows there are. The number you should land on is 1.00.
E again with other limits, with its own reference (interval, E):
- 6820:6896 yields 0.99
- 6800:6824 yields 1.01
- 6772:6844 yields 1.00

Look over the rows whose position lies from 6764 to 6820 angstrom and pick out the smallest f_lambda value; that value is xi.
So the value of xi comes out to 261.9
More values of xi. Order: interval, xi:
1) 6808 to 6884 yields 260.9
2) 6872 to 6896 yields 263.3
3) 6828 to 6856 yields 260.9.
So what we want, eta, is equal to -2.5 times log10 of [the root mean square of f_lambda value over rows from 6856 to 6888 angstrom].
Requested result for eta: -6.058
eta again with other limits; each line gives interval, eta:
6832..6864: -6.060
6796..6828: -6.072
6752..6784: -6.065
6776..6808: -6.075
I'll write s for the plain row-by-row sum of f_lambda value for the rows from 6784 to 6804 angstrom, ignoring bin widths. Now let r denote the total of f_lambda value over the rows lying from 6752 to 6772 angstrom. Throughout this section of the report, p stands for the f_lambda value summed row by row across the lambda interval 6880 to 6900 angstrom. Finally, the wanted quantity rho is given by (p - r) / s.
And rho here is 0.013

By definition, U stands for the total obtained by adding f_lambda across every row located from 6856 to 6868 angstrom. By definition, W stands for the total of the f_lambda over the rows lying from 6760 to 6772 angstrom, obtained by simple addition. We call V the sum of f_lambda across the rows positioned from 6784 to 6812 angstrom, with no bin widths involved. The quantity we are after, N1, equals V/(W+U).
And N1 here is 1.2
